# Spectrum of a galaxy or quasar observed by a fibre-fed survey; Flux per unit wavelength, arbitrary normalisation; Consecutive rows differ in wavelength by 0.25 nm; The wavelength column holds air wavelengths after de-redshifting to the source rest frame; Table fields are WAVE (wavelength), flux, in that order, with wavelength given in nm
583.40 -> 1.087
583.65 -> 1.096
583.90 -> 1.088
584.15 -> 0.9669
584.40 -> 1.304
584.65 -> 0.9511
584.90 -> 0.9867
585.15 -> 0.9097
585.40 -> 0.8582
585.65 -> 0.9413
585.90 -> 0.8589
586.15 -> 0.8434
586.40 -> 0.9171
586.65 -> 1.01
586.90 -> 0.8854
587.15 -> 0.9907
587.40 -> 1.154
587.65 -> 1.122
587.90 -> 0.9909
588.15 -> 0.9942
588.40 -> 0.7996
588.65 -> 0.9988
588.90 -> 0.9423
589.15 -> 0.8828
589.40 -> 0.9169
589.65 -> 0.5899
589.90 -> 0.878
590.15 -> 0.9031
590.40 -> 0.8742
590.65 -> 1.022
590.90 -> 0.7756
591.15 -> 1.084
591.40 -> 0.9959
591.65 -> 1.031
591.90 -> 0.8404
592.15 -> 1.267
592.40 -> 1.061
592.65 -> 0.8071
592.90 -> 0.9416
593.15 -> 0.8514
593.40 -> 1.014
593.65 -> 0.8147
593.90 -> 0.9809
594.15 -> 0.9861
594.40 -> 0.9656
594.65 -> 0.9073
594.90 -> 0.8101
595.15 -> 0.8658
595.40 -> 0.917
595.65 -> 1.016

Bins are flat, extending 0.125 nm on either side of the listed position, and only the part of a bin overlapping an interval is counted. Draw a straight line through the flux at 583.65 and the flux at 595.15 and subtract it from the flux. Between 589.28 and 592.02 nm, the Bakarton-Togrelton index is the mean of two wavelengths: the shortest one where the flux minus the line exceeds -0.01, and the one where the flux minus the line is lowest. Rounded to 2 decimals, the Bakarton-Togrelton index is 590.15 nm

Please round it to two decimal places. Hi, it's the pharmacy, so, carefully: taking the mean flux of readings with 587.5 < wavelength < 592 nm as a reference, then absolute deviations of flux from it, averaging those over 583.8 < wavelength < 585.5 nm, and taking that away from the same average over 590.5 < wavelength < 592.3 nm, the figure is 0.04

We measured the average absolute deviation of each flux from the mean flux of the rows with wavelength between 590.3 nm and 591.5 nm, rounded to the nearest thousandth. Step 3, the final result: 0.100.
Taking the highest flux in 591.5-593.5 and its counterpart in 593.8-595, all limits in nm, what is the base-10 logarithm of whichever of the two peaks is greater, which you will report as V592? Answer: 0.103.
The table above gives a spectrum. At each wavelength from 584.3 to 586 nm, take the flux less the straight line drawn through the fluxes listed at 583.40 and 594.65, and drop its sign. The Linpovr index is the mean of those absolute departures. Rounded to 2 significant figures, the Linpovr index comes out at 0.15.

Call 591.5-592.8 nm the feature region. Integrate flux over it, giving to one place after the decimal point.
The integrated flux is 1.3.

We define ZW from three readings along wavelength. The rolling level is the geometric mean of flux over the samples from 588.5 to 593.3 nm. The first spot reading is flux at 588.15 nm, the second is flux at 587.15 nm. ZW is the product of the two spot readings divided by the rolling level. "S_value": 1.07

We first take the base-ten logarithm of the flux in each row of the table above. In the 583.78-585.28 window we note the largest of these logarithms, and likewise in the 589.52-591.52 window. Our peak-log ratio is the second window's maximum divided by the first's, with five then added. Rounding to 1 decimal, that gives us 5.3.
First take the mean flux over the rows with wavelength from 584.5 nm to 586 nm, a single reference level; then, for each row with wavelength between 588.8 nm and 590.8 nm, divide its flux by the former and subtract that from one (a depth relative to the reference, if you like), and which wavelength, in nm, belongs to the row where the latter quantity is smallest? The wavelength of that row 590.65 nm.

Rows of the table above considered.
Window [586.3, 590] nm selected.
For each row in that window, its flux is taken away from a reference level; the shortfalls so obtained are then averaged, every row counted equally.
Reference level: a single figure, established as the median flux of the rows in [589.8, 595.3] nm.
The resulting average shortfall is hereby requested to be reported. -0.014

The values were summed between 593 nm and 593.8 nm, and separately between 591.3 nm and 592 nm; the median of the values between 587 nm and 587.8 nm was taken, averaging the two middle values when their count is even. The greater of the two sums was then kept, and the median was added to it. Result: 3.99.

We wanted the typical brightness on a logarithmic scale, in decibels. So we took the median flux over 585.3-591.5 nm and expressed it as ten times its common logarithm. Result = -0.38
